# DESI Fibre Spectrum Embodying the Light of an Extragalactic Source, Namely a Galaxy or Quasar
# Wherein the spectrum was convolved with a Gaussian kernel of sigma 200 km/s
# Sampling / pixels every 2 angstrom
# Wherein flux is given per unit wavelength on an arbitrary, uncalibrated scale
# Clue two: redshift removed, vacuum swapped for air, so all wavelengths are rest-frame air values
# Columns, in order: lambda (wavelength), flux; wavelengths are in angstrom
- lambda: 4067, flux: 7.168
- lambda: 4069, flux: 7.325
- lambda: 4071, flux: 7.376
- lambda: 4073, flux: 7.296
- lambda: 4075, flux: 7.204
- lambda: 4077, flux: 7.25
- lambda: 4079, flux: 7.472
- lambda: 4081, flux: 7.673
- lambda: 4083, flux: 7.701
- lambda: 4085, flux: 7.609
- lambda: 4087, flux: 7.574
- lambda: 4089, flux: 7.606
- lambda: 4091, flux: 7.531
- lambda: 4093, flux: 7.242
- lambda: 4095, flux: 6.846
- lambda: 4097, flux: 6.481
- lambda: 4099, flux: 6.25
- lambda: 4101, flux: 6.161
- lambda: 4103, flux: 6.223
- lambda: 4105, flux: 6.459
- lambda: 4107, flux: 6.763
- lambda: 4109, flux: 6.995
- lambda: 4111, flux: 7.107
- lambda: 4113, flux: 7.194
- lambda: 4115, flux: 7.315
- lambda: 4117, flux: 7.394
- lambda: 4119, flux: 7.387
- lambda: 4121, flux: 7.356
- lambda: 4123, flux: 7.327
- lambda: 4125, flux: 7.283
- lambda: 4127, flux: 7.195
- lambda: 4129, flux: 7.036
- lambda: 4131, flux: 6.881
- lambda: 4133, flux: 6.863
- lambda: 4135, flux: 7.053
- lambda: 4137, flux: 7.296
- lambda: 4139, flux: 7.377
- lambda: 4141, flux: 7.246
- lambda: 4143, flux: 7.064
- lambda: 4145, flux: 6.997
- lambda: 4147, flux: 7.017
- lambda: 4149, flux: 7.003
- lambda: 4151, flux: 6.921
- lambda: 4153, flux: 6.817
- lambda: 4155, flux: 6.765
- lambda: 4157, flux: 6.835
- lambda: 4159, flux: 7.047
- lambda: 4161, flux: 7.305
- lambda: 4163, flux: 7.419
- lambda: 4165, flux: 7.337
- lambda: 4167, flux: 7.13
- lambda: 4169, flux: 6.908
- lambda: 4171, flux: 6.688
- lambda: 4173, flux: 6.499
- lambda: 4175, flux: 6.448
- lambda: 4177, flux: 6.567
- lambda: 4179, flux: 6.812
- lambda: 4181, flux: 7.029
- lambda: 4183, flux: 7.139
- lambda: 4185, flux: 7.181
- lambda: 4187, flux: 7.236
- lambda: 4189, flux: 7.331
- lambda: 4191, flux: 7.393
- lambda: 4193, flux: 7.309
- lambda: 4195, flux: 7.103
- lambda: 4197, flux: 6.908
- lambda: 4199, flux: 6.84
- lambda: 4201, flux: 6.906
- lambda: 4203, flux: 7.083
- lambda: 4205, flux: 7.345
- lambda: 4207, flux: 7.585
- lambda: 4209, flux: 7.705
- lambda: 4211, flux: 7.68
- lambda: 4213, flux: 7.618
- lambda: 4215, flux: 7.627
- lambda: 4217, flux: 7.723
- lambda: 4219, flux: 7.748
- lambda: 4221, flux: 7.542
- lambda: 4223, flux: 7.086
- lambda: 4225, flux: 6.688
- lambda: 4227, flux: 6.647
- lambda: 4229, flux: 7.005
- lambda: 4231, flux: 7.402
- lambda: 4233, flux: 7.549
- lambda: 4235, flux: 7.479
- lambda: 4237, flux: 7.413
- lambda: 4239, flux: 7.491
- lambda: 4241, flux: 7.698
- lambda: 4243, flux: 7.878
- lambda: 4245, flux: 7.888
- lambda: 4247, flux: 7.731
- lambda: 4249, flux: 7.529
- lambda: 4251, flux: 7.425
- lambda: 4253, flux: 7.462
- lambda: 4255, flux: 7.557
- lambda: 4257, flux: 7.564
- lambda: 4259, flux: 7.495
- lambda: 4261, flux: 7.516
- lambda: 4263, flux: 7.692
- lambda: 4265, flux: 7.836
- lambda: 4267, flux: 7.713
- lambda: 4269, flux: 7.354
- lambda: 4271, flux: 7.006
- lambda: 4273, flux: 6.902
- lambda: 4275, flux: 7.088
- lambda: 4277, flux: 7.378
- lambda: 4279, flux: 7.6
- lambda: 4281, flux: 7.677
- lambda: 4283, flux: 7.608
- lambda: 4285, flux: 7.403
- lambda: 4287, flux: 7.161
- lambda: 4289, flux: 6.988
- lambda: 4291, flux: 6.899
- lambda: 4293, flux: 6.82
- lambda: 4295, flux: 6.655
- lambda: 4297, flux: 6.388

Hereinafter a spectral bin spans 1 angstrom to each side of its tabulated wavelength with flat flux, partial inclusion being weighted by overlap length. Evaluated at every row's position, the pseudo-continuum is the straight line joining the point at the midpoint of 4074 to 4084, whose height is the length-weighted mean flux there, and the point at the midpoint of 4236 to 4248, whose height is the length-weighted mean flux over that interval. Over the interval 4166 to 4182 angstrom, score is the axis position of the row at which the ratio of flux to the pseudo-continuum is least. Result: 4175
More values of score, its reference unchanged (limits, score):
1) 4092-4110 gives 4101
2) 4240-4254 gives 4251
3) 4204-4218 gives 4205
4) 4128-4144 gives 4133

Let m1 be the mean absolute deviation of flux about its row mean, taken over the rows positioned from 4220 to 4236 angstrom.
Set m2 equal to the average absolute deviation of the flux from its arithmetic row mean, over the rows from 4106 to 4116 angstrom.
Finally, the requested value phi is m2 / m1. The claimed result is 0.5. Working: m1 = 0.32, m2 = 0.16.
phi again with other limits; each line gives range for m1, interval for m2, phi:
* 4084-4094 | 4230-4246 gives 1.5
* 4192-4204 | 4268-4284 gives 1.8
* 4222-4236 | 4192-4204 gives 0.5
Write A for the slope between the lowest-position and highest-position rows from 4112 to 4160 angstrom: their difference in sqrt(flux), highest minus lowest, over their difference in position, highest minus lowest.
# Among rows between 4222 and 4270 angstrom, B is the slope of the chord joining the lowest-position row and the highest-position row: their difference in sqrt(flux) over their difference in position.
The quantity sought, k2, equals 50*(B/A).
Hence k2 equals -91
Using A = -0.0006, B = 0.0011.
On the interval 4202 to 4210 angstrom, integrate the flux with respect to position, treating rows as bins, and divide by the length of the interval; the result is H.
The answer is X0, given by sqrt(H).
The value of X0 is 2.73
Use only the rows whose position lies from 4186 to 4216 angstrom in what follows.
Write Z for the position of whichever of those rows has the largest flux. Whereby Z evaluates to 4209 angstrom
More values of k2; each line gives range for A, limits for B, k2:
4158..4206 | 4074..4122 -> 25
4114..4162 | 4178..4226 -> 645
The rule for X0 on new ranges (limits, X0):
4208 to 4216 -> 2.77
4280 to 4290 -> 2.71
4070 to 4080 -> 2.71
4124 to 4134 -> 2.66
